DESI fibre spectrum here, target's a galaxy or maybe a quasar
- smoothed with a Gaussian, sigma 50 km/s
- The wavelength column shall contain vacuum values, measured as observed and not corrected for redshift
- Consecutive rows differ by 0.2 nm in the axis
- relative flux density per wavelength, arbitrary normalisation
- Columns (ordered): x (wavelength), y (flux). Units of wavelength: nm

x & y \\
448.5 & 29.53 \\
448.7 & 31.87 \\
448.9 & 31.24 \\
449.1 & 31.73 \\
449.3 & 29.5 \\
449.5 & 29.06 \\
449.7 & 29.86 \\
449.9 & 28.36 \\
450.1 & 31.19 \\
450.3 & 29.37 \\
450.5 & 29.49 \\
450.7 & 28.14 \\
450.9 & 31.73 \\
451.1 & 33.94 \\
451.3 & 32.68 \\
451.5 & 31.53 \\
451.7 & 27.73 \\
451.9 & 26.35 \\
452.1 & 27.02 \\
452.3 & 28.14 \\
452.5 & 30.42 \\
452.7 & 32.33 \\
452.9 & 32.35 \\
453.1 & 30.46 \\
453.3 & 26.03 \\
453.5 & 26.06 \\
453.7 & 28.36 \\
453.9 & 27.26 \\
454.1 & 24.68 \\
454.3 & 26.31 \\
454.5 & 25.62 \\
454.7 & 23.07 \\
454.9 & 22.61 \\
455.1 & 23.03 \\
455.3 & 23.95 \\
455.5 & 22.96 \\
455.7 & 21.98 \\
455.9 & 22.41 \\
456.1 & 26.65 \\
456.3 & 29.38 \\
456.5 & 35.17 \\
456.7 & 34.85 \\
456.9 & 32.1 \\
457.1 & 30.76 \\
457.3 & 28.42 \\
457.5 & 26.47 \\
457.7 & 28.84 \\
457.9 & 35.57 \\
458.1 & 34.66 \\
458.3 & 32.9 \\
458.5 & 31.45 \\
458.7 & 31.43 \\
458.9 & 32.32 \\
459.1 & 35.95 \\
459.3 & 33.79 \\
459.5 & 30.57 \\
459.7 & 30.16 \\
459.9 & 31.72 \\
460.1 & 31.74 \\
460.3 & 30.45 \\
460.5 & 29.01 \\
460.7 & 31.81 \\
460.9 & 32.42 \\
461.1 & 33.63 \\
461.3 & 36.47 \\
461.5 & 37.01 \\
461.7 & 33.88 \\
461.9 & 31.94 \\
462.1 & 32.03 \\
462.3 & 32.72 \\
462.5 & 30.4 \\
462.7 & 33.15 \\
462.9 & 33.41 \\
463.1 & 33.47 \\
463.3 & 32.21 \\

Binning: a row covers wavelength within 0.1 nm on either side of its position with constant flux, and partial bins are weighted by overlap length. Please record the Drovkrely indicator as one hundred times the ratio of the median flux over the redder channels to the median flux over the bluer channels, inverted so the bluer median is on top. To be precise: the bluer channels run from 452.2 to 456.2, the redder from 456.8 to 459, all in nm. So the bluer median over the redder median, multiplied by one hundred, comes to 83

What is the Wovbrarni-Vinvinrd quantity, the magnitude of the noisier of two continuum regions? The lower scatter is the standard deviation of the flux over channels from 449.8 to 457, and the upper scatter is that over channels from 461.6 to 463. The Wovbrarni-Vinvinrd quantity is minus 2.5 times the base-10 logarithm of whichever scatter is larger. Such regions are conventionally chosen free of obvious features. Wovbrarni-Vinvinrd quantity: -1.4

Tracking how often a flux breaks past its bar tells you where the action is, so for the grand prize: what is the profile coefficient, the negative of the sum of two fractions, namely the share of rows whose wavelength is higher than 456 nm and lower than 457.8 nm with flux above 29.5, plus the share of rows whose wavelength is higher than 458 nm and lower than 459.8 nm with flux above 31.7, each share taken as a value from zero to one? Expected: -1.00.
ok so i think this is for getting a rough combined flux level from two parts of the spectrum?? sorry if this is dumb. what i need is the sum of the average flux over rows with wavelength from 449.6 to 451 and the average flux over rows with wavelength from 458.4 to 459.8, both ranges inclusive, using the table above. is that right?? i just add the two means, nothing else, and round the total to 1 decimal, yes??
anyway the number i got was 62.0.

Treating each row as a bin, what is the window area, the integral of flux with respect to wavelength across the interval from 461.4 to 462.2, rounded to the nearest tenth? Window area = 27.0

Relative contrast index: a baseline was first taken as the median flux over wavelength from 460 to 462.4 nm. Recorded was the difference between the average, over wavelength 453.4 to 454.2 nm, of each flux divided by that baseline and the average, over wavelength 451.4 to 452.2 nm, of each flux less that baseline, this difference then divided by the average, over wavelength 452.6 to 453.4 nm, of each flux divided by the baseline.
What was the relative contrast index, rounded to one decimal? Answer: 5.2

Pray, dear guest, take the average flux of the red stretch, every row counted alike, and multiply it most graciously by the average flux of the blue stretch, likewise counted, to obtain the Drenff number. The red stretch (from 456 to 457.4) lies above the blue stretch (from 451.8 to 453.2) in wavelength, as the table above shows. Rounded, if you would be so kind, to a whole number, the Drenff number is 918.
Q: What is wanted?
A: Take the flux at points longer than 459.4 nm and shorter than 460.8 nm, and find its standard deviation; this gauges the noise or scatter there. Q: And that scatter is 1.0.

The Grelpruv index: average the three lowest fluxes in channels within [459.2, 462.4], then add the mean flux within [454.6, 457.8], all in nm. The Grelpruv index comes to 56.9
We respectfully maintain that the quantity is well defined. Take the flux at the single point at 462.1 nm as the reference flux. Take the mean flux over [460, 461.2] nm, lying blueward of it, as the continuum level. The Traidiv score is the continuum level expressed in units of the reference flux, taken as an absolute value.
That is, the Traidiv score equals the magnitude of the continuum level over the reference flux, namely 0.984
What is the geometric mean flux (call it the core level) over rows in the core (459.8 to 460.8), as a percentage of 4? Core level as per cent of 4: 773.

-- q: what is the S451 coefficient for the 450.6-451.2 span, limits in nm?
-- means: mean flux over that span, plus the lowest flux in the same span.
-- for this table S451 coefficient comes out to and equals 59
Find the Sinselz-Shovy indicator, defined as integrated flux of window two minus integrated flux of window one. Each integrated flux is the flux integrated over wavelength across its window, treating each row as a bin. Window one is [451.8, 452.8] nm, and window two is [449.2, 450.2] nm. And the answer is 1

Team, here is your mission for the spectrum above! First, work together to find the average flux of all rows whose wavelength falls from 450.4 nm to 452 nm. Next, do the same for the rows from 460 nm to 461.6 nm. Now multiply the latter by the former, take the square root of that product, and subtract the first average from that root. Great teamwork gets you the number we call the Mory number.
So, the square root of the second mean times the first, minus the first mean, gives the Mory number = 1.3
